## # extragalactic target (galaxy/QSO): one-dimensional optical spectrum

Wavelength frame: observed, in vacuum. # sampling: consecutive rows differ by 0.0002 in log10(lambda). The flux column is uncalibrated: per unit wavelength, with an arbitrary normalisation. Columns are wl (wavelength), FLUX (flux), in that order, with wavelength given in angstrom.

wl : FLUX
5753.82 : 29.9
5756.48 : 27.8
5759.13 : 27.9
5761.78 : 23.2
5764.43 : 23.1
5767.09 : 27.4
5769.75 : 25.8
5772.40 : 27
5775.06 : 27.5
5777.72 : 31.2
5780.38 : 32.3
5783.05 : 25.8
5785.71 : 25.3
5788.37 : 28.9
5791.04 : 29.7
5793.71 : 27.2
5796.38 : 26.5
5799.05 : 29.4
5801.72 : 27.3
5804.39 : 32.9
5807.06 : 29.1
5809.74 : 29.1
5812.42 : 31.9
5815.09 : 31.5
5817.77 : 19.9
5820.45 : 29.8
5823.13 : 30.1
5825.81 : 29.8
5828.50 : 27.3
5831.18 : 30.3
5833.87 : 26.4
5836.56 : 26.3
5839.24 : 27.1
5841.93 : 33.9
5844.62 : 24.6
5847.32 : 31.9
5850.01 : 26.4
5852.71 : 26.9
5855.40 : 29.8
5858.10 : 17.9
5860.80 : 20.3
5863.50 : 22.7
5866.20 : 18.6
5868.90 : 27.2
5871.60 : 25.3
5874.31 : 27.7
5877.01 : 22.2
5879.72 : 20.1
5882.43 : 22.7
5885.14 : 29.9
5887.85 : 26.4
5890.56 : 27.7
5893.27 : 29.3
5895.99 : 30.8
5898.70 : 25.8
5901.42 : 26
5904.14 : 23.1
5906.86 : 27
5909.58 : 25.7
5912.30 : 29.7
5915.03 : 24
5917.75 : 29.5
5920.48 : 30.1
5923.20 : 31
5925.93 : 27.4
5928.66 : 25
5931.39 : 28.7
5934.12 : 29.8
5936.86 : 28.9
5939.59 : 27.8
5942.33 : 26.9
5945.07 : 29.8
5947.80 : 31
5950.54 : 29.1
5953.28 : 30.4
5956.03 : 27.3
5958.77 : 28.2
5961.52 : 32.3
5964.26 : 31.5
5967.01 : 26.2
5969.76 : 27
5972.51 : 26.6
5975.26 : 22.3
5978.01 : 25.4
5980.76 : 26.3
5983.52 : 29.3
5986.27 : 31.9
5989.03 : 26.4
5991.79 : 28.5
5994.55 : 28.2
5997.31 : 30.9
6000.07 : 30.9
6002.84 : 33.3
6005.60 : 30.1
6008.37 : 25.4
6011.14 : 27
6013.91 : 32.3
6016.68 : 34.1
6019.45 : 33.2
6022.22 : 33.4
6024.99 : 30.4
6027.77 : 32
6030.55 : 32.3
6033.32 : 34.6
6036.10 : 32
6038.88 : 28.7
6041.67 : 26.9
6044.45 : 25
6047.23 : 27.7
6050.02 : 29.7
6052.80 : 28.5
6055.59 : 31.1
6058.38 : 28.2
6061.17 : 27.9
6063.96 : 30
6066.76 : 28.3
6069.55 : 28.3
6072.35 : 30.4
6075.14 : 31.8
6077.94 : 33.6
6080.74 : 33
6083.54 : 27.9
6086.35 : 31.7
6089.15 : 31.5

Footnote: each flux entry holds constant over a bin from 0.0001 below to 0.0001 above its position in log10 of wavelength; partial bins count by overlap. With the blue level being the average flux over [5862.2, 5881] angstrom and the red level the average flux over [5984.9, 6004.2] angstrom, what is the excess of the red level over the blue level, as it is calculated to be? 6.6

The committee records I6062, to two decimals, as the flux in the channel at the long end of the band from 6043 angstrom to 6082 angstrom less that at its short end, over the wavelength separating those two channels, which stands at 0.22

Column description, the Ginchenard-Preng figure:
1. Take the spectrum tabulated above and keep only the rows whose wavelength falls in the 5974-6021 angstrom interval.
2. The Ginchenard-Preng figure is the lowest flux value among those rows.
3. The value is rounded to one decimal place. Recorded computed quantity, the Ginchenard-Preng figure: 22.3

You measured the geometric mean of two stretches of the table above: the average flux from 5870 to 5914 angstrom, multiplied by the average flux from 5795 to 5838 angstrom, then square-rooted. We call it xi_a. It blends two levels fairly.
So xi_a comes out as 27.4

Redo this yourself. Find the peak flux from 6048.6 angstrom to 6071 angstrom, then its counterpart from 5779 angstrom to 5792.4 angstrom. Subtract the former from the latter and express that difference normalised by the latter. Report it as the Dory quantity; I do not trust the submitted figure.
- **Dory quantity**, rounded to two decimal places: 0.04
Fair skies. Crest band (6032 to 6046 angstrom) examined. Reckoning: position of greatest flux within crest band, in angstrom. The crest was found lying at 6033.32 angstrom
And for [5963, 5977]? 5964.26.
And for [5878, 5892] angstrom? 5885.14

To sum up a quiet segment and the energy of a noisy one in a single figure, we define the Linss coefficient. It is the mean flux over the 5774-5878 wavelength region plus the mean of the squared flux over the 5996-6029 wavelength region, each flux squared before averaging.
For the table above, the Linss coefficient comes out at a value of 1000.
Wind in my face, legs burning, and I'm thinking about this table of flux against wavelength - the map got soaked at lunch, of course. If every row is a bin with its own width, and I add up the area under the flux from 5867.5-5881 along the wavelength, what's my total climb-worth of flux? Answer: 331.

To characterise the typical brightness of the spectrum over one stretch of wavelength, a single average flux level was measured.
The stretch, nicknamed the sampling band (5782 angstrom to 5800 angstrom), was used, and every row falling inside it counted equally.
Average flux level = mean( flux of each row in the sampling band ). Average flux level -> 27.5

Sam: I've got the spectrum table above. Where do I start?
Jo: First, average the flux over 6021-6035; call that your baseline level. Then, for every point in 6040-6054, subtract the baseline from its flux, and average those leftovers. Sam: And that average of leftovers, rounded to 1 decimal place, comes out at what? -5.0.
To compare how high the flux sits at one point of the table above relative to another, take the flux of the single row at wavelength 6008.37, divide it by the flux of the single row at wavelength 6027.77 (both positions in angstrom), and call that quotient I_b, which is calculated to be 0.79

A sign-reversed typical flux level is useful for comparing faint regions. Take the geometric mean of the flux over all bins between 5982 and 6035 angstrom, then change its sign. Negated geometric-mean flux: -30.6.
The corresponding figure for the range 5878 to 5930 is -26.7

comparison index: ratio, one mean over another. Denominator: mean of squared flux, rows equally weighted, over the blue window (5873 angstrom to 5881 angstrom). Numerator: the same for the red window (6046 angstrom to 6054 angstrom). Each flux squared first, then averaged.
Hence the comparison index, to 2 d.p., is 1.48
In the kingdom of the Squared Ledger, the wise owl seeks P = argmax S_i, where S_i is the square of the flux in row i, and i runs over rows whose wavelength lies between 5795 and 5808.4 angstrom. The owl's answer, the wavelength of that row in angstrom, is 5804.39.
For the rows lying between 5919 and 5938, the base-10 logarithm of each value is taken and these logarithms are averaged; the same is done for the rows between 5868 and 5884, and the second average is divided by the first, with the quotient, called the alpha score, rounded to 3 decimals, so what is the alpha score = 0.948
